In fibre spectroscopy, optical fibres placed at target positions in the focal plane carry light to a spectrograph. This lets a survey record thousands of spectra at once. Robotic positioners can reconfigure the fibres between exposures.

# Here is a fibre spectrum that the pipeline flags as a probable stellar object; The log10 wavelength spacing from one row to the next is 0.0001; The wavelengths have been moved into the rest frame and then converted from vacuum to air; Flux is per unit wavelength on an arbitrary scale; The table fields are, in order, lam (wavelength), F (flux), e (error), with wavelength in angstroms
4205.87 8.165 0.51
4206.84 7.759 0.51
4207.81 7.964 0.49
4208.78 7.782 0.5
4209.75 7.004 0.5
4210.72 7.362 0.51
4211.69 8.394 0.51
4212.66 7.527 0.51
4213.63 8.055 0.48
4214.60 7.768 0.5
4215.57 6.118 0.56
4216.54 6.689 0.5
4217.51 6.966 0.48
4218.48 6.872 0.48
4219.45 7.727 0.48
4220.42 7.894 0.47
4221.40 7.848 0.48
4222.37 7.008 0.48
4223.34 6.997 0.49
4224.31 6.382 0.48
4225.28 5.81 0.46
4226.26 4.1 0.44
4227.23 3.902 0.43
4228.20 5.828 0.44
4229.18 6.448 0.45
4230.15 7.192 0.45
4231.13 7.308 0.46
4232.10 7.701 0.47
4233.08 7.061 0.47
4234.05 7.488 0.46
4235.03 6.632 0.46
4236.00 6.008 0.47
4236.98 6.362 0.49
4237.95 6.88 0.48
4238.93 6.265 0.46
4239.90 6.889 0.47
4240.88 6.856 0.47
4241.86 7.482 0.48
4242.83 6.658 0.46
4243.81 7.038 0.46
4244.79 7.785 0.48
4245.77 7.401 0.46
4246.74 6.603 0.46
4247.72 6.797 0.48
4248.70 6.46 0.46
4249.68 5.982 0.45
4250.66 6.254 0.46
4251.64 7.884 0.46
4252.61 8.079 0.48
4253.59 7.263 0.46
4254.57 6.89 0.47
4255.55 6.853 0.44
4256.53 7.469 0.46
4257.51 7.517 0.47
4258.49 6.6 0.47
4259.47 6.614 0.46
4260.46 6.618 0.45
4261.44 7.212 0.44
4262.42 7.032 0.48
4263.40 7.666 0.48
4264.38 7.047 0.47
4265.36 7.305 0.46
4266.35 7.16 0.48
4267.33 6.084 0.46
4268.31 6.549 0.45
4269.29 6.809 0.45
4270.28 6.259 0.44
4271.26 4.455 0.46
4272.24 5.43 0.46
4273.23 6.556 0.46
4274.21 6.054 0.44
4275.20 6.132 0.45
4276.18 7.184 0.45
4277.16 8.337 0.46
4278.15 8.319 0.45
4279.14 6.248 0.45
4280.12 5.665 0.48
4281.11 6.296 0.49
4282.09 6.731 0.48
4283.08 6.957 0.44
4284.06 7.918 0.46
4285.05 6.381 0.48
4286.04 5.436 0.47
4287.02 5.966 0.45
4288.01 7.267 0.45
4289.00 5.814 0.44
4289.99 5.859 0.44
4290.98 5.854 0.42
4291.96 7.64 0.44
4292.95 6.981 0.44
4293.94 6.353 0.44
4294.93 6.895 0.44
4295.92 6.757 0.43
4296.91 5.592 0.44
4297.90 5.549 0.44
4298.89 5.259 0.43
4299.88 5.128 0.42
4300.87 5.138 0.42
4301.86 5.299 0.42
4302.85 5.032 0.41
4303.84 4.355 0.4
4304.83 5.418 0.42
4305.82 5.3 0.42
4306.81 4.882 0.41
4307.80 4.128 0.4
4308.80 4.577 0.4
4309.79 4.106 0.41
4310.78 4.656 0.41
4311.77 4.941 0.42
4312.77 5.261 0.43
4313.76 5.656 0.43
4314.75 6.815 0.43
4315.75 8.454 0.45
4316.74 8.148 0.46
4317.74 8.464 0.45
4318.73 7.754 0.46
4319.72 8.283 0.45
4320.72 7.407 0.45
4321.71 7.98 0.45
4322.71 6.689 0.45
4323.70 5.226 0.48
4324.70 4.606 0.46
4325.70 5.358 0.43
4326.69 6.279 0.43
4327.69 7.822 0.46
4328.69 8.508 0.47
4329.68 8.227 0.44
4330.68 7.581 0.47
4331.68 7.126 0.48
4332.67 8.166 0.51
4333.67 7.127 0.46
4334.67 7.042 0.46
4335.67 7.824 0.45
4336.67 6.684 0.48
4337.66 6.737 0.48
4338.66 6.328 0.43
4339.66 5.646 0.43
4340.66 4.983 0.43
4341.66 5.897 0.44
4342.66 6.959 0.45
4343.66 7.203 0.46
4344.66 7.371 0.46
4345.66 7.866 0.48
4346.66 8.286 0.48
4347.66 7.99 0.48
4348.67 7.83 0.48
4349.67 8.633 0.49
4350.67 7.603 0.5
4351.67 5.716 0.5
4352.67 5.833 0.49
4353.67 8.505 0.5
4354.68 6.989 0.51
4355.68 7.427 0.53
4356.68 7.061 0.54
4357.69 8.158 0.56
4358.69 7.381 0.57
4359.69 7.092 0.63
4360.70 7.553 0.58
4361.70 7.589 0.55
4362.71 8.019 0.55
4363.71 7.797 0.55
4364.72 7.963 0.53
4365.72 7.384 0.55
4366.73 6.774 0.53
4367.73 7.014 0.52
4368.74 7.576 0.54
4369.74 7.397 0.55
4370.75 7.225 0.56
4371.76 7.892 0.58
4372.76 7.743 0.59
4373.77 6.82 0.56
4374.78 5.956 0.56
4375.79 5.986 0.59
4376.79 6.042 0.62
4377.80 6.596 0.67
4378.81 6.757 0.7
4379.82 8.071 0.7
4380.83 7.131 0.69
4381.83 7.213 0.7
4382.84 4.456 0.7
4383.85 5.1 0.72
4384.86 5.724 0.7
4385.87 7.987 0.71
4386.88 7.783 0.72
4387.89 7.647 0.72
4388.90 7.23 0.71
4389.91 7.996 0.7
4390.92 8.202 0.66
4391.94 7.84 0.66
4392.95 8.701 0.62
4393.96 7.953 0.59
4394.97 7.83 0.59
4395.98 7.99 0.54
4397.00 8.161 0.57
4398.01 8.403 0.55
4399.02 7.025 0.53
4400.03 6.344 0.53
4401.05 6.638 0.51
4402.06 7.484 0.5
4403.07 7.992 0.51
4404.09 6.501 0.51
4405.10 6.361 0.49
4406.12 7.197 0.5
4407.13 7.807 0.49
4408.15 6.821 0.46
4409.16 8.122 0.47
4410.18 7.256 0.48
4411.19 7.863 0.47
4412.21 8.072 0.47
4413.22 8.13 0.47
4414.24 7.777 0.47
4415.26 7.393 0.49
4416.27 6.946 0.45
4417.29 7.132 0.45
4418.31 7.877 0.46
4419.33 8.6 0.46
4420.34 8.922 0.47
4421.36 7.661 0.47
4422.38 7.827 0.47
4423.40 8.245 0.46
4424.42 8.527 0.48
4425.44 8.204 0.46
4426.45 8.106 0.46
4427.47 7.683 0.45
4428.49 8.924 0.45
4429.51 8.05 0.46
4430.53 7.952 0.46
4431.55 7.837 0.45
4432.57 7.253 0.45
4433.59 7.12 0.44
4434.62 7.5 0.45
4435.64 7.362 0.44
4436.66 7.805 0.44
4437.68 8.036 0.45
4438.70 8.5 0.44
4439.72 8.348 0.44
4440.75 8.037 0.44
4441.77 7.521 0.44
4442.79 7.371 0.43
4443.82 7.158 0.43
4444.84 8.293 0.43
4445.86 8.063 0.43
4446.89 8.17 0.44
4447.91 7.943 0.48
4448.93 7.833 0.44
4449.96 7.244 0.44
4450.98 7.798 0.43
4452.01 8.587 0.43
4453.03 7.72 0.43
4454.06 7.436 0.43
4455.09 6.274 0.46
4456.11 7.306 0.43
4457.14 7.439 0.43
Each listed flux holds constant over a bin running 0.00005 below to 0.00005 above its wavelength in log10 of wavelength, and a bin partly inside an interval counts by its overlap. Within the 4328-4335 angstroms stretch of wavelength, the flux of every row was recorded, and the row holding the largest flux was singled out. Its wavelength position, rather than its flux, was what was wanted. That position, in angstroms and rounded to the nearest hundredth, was 4328.69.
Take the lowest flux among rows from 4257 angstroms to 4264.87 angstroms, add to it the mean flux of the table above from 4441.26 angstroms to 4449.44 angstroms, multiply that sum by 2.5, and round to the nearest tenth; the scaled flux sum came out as 36.0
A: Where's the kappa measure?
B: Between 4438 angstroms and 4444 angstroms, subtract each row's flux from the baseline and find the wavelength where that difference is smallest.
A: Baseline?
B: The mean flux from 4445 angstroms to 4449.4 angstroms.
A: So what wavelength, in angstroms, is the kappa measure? 4438.70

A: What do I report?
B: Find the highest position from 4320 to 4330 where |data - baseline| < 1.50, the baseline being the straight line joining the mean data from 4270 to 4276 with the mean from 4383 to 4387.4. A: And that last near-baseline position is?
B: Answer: 4326.69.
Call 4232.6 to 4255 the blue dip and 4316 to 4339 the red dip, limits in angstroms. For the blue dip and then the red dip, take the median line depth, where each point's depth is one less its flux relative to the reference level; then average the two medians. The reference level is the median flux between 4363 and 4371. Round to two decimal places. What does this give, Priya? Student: 0.03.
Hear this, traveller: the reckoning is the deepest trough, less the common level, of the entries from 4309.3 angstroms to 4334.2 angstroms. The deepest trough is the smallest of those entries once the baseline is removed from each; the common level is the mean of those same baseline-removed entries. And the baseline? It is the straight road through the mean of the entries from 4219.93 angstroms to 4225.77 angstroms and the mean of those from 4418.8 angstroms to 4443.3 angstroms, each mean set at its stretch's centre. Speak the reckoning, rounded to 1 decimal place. -2.7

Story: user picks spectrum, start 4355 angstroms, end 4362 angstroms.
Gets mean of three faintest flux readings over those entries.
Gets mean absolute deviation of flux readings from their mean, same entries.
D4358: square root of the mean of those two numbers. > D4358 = 1.93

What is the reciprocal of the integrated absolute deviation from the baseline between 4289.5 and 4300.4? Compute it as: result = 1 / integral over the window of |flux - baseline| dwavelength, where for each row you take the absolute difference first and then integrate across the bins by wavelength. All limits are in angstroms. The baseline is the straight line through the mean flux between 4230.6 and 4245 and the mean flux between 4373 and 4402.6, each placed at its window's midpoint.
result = 0.095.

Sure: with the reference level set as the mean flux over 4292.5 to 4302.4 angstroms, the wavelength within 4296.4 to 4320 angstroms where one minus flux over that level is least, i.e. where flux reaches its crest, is 4317.74 angstroms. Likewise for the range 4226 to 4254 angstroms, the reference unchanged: 4252.61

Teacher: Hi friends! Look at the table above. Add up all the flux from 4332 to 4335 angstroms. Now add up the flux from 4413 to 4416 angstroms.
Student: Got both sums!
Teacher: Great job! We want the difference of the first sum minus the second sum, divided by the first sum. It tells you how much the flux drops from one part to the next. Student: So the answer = -0.04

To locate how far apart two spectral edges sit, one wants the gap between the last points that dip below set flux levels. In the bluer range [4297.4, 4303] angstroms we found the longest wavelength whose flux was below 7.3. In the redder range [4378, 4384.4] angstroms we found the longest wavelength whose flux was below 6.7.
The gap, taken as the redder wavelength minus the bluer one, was 81.0 angstroms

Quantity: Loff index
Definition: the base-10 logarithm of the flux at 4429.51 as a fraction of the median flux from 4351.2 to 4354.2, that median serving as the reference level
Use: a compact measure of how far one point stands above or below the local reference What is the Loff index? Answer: 0.140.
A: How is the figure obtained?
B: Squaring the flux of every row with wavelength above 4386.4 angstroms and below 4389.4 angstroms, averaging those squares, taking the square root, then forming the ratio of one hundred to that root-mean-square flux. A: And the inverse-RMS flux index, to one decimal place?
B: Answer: 13.2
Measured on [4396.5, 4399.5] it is 12.7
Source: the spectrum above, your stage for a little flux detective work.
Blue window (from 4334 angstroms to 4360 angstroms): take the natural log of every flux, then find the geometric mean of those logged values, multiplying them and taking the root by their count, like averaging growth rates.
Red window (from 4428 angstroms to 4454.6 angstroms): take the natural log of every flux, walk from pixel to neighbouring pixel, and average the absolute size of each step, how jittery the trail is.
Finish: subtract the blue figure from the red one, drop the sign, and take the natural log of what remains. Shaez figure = 0.64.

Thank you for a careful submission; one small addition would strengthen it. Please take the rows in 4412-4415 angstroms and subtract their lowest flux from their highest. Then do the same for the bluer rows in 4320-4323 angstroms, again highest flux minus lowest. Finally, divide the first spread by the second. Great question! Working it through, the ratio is 0.3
